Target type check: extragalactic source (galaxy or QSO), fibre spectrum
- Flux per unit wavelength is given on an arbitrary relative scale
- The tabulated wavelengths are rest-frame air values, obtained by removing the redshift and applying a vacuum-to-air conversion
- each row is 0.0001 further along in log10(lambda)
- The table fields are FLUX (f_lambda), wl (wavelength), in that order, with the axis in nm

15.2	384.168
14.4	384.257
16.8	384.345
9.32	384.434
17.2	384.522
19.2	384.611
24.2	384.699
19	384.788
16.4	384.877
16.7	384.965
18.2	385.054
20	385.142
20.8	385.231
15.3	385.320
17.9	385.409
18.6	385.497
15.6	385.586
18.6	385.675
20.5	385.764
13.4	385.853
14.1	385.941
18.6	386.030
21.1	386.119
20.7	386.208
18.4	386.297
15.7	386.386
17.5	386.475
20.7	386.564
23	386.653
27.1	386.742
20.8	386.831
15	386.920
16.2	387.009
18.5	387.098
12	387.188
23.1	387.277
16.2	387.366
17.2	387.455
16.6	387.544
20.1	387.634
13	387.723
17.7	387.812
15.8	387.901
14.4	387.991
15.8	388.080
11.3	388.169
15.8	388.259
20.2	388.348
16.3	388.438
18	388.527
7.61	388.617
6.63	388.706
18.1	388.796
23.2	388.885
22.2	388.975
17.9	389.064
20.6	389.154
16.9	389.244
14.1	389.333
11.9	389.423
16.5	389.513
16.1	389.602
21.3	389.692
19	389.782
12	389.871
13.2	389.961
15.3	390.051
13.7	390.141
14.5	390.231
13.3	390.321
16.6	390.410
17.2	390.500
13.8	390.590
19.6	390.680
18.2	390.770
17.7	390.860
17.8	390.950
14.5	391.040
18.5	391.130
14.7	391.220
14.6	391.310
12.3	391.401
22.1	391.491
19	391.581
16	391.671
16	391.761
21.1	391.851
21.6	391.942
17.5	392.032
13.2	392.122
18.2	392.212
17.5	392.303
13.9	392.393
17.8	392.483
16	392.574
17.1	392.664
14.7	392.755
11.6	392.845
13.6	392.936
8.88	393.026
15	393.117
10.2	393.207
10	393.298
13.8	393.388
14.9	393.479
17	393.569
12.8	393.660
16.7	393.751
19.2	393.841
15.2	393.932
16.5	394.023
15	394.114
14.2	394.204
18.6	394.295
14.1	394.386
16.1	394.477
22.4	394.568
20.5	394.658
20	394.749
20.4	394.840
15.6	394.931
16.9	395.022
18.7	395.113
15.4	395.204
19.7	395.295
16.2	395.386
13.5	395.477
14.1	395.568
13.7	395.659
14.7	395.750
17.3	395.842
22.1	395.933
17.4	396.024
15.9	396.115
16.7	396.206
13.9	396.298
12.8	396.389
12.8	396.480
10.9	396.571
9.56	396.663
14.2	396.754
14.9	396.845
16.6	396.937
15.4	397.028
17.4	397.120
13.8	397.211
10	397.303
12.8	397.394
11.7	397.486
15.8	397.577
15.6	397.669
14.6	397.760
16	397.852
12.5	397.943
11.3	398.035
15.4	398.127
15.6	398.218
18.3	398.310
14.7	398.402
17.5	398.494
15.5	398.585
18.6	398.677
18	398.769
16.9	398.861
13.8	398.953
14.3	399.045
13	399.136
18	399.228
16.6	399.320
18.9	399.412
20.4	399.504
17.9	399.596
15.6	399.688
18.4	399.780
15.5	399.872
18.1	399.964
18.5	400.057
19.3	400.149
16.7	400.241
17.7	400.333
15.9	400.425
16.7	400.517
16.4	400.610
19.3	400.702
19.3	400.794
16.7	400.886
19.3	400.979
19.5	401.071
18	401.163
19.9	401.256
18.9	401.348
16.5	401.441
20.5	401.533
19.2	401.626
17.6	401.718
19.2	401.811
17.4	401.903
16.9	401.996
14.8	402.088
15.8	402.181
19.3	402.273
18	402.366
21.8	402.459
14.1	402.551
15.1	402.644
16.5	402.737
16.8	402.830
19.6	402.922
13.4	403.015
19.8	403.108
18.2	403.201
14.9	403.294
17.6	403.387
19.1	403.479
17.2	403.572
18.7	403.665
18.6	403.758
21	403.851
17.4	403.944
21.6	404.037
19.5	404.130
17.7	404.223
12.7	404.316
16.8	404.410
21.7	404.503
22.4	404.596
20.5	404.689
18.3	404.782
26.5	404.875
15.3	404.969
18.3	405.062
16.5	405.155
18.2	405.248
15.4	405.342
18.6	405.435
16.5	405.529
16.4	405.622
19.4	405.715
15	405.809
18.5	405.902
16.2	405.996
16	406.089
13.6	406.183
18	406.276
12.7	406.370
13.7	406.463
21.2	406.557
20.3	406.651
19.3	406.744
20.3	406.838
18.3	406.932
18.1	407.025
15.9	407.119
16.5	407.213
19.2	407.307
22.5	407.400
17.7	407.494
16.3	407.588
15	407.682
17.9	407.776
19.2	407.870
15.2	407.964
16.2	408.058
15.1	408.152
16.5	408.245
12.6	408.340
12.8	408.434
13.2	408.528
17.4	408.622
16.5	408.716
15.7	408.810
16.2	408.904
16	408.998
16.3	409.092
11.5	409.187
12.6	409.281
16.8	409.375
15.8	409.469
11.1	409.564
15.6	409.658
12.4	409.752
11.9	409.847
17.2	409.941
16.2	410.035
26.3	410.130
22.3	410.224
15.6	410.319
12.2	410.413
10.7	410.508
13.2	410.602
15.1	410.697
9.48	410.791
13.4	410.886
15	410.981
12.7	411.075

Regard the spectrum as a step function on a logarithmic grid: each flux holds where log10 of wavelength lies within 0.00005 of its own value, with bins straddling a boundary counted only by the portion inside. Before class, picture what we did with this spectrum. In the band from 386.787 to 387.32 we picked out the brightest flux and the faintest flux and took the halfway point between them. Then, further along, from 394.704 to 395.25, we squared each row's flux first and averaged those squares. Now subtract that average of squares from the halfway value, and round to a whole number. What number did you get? -304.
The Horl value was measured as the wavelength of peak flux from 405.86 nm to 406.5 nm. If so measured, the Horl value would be 405.902 nm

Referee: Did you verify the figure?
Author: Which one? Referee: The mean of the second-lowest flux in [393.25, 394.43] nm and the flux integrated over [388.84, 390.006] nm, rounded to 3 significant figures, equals 16.5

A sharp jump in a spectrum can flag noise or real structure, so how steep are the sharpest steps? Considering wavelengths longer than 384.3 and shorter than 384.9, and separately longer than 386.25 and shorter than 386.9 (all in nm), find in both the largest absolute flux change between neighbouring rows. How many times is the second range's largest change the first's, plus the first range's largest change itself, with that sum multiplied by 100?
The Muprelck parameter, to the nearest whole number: 868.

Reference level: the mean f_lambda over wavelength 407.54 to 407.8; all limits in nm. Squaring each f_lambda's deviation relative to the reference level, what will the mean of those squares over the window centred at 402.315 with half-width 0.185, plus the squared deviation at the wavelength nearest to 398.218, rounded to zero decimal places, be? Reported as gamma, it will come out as 11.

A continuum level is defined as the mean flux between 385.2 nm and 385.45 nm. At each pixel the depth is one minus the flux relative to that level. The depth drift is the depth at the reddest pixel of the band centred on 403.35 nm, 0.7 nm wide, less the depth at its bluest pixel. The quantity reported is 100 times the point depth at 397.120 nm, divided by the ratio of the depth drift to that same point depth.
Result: 0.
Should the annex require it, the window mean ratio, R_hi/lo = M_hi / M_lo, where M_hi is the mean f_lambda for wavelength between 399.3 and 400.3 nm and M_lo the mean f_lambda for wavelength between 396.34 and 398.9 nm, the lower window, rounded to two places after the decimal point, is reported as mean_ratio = 1.22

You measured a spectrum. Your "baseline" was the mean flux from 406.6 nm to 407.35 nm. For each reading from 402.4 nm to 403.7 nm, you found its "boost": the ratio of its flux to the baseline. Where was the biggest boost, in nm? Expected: 402.459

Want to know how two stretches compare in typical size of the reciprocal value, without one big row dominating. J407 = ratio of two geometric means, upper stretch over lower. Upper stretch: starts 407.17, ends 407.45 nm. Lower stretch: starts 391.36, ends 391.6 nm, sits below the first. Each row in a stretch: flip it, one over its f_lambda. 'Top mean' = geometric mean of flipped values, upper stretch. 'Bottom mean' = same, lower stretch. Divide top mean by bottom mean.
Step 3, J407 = 0.90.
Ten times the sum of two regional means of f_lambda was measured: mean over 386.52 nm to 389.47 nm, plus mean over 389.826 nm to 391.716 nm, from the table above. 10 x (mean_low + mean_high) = 330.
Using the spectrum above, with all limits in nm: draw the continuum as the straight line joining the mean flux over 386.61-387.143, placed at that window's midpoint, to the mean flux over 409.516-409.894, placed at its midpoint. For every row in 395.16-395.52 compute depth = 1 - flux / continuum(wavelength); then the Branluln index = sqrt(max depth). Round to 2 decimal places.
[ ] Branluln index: 0.47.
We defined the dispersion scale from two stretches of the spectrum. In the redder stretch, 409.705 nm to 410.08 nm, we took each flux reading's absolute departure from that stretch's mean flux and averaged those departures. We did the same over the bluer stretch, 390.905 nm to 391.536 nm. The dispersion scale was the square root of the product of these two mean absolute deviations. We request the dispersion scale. 2.46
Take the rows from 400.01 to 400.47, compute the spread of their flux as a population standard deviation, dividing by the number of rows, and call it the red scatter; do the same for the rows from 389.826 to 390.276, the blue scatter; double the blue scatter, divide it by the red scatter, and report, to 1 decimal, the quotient 1.8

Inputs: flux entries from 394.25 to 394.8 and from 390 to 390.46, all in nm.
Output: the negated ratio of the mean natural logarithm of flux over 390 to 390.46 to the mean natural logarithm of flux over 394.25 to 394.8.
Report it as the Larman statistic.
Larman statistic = -0.92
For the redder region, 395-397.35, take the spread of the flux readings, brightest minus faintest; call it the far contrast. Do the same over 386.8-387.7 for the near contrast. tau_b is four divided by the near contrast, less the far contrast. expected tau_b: -12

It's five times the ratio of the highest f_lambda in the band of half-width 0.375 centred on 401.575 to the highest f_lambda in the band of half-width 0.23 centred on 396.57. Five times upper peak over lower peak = 7.2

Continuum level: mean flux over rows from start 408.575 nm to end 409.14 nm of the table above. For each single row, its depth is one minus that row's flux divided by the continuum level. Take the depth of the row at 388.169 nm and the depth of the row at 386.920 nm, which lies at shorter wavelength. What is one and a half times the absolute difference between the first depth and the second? 0.34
